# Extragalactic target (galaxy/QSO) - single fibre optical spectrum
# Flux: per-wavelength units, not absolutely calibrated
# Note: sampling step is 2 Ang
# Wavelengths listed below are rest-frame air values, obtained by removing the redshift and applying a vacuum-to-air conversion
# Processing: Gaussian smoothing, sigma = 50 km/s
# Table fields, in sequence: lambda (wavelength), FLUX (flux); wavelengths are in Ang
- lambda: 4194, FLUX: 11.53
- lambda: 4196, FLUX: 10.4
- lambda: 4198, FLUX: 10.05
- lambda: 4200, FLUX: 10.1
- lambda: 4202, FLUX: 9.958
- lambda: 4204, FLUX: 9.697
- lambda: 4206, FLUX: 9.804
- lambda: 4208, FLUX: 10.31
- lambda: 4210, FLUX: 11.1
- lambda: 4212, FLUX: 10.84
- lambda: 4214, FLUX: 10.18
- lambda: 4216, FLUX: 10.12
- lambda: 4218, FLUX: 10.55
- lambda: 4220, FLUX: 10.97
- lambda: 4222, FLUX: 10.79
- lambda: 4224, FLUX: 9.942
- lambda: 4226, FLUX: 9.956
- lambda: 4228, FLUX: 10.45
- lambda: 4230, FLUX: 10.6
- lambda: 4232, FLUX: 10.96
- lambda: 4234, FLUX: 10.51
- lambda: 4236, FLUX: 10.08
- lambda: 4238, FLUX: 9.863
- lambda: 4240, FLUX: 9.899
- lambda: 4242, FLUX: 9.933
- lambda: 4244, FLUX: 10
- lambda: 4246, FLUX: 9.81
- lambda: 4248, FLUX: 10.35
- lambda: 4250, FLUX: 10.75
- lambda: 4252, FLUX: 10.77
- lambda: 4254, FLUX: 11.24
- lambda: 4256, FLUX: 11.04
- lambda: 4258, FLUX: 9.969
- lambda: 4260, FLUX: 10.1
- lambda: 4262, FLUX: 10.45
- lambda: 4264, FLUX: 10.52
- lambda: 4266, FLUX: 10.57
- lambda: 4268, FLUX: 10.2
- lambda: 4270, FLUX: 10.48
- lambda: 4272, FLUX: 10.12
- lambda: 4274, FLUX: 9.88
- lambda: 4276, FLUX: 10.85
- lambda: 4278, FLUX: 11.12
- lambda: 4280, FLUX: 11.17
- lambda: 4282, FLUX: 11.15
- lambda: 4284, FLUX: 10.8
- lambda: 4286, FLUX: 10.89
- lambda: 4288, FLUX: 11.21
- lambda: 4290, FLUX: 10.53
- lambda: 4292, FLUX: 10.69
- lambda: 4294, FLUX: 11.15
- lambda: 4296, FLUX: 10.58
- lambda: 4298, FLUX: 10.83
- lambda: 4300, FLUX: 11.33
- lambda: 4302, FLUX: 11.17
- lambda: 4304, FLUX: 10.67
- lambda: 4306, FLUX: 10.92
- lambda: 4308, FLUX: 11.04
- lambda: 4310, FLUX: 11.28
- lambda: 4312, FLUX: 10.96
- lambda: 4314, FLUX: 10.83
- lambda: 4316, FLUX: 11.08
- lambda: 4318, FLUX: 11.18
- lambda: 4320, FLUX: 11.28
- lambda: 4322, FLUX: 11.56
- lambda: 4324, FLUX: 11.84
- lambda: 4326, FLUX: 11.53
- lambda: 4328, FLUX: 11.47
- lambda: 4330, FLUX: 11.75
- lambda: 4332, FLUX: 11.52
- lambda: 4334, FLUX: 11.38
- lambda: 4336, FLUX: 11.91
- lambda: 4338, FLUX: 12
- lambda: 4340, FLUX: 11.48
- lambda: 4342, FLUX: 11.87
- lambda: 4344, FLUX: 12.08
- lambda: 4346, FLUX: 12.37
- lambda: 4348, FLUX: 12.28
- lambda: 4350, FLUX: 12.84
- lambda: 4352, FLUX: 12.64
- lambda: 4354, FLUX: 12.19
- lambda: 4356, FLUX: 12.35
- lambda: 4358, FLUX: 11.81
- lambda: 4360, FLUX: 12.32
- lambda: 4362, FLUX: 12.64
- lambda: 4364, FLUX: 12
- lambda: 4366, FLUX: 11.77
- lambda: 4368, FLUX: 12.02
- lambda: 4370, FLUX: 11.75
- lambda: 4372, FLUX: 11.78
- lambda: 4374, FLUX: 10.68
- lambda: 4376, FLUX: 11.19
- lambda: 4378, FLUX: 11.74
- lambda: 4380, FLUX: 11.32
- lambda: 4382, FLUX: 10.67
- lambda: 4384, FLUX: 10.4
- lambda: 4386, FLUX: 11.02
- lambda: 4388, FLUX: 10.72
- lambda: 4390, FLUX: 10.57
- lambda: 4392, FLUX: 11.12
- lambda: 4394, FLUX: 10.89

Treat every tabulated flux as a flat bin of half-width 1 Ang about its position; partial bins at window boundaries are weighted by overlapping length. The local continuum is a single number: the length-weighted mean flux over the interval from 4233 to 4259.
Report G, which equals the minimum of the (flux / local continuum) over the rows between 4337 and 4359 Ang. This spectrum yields 1.11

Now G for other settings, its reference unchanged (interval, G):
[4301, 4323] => 1.03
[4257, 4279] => 0.96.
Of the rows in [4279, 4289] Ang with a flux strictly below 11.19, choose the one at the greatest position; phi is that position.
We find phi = 4286 Ang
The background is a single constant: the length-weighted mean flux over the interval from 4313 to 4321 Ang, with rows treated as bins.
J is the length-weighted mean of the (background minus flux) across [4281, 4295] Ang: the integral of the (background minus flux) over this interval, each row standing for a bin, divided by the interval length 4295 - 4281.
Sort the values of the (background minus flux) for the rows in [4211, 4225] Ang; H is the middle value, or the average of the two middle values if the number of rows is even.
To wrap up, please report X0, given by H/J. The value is 3.1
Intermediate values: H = 0.5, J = 0.2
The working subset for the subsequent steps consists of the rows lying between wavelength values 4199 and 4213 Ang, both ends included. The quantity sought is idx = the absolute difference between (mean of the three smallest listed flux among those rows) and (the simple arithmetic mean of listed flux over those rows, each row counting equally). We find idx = 0.44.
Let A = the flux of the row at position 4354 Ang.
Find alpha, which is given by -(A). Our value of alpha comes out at -12.2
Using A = 12.19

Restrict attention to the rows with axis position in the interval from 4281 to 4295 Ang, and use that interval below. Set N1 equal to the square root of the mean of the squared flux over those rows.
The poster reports 10.9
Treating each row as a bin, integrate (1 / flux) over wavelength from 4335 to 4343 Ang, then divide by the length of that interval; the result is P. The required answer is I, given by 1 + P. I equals 1.08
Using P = 0.085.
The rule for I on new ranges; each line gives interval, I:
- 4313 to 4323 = 1.09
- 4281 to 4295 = 1.09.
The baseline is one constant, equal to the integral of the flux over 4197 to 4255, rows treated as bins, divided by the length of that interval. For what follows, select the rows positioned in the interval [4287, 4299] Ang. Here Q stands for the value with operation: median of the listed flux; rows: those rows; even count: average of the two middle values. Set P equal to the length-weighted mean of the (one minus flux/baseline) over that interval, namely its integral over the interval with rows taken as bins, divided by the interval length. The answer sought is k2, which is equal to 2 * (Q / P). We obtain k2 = -444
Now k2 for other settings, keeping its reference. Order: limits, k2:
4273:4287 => -444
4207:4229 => -1509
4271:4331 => -328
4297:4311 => -324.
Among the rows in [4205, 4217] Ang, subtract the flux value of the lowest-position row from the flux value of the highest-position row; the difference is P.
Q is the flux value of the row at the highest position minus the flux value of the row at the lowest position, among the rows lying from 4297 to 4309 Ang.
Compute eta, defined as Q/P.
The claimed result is 0.7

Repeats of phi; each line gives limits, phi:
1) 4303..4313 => 4312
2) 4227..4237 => 4236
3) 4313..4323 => 4318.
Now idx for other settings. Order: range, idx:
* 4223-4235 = 0.29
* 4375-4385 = 0.31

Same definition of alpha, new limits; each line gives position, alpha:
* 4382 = -10.7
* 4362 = -12.6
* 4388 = -10.7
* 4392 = -11.1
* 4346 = -12.4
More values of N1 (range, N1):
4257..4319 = 10.8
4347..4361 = 12.4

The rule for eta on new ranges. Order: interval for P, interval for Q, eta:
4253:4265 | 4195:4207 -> 0.8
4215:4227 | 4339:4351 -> -8.3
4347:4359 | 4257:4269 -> -0.5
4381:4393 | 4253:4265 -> -1.6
